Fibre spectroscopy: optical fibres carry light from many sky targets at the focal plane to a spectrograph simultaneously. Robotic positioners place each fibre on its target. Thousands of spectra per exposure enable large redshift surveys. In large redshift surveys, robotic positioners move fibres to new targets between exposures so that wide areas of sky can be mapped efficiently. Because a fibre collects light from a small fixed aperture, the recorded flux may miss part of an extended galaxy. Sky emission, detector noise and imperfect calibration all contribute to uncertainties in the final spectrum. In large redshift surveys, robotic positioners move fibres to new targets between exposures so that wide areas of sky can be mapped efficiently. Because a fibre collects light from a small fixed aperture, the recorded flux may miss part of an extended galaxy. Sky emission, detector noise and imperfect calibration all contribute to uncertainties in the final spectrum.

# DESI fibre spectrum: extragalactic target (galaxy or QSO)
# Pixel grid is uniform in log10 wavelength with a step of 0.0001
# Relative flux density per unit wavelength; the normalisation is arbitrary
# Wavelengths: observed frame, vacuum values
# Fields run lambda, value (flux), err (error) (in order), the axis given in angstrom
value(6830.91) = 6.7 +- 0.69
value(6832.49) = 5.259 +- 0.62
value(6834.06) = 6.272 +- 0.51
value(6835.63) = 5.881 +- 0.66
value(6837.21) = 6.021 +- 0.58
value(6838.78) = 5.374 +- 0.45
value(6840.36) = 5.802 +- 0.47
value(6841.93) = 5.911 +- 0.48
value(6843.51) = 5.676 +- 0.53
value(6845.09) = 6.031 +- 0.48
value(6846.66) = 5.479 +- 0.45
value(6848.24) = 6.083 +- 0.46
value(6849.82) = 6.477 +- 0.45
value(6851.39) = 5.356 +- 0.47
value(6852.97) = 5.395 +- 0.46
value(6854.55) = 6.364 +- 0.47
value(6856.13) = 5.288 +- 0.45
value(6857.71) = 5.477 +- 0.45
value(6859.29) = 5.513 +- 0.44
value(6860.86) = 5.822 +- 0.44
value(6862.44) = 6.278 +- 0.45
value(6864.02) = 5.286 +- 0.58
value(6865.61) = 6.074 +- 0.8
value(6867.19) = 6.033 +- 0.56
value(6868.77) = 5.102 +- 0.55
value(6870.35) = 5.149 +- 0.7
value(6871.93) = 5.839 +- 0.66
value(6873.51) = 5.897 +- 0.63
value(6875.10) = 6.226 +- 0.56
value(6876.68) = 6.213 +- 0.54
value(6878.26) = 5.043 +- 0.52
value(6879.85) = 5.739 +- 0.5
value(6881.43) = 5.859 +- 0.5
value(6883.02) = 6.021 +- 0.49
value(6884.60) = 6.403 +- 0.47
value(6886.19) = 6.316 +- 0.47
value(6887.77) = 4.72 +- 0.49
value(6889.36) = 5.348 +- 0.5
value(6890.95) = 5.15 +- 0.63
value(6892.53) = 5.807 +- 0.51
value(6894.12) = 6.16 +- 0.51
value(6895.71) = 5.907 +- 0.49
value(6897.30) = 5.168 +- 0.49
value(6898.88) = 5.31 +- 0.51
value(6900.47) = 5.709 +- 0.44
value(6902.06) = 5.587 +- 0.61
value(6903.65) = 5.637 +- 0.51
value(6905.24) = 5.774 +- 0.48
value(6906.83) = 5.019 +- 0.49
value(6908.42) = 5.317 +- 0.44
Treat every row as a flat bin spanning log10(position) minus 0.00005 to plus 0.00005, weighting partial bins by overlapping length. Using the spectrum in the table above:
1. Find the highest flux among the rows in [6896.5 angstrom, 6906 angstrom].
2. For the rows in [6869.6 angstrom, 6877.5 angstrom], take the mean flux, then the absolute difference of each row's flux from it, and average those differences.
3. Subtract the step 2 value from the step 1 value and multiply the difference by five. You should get 27.4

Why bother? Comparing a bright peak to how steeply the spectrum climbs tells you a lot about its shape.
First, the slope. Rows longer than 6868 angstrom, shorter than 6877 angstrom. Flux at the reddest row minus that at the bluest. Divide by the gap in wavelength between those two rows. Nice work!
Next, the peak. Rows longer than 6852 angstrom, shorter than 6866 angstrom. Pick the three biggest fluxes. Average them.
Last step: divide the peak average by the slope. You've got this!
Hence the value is 44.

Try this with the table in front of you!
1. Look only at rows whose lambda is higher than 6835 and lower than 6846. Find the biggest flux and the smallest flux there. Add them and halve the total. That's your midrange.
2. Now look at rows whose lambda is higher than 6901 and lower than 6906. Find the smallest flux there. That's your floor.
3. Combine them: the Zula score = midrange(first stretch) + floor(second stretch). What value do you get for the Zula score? 11.3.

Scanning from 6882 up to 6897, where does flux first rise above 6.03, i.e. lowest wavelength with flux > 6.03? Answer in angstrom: 6884.60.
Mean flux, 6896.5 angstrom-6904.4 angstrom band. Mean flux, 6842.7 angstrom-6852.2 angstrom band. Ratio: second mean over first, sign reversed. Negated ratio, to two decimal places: -1.07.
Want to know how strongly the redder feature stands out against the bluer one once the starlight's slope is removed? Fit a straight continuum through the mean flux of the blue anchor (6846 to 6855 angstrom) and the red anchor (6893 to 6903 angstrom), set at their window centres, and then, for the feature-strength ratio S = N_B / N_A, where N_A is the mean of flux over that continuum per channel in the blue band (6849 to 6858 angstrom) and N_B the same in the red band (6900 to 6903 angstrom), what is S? 1.02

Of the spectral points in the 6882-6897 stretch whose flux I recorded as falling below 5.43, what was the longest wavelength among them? 6890.95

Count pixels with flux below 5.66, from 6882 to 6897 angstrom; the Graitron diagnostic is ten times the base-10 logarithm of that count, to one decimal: 4.8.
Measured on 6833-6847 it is 3.0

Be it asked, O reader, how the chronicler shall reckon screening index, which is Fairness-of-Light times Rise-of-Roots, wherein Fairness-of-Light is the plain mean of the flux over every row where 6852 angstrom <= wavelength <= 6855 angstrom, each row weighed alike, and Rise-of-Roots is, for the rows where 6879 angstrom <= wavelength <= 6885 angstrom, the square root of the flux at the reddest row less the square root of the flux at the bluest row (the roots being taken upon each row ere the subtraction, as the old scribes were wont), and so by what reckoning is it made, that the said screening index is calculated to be 0.8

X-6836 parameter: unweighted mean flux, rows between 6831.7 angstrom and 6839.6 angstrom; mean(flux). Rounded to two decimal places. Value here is 5.76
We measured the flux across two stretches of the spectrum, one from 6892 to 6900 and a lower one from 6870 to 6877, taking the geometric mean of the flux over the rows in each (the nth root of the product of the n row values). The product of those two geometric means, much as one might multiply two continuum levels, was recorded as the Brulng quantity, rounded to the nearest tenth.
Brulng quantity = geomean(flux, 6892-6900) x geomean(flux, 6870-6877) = 33.1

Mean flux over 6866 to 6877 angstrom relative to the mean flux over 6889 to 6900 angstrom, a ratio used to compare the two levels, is 1.04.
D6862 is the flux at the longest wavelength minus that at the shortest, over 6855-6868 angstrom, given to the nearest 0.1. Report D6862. 0.7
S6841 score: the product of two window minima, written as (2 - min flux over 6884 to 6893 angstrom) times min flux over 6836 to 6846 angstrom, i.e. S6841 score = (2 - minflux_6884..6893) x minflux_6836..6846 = -14.6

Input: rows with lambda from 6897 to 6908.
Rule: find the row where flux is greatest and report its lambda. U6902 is 6905.24 angstrom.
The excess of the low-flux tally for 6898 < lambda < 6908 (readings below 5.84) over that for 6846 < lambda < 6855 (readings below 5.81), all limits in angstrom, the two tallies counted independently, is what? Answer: 3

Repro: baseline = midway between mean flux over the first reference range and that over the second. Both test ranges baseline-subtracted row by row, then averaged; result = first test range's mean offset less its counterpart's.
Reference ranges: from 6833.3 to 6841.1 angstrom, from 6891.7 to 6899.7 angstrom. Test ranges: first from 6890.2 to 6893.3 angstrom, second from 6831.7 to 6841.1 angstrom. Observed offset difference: -0.29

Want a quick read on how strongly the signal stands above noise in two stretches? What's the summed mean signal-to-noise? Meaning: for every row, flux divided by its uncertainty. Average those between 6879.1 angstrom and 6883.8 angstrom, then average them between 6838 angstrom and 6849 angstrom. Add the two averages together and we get 24.0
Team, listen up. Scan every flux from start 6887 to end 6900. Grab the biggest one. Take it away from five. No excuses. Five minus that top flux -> -1.16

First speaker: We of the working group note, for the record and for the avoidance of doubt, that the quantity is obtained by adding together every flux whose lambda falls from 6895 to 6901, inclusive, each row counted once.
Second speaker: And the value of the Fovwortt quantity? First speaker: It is 22.1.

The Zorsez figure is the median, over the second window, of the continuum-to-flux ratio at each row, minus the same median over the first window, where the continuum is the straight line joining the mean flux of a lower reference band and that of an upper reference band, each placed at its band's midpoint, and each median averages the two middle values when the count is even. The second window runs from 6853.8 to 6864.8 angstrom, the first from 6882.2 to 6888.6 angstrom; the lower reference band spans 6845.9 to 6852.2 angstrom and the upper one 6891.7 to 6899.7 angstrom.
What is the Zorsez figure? 0.13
